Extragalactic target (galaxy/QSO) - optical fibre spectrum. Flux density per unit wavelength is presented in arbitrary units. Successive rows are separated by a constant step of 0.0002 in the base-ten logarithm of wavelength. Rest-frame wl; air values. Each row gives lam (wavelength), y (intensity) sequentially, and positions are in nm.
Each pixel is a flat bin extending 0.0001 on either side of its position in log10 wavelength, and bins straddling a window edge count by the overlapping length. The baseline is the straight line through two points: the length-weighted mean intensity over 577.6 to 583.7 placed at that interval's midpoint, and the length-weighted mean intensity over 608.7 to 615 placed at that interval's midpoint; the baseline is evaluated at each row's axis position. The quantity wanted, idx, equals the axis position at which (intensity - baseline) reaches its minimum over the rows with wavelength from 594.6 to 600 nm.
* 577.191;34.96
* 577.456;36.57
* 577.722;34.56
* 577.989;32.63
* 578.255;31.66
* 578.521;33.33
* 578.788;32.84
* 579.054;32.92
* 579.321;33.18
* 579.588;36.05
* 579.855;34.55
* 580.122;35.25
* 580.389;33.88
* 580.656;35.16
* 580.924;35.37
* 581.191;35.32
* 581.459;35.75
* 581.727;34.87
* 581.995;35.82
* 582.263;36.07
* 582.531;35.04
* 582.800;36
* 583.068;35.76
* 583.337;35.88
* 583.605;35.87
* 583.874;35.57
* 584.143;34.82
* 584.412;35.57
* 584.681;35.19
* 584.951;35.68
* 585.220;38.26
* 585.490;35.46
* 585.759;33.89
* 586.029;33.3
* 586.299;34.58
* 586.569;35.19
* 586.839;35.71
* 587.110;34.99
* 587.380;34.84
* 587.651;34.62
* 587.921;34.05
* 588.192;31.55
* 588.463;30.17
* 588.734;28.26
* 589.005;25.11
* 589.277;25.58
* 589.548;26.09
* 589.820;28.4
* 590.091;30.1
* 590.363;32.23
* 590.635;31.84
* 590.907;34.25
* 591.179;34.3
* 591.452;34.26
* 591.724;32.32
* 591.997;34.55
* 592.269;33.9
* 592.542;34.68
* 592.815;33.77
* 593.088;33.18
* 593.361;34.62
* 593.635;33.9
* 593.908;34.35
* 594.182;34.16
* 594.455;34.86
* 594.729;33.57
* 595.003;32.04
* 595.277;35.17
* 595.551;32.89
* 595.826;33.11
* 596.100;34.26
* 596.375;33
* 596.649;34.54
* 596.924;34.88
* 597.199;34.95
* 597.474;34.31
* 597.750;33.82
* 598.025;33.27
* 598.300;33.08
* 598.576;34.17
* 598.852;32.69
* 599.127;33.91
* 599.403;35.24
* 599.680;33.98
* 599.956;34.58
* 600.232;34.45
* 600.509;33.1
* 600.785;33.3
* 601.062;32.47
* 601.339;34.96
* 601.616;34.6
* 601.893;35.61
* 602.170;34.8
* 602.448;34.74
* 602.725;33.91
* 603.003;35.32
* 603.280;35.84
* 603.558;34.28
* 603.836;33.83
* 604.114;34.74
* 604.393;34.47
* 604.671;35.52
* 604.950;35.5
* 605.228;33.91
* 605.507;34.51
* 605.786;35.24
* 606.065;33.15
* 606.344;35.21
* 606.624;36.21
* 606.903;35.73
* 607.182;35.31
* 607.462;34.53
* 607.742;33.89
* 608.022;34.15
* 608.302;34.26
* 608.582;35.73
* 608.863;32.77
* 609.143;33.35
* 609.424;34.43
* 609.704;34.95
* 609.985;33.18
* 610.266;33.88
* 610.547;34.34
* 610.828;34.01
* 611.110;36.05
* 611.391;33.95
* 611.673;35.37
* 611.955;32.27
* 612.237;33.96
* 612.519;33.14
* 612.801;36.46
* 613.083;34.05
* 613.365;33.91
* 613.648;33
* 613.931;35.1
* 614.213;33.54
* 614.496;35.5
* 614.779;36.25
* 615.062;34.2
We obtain 595.003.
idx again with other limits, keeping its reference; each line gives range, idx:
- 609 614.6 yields 611.955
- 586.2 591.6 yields 589.005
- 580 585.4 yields 580.389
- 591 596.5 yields 595.003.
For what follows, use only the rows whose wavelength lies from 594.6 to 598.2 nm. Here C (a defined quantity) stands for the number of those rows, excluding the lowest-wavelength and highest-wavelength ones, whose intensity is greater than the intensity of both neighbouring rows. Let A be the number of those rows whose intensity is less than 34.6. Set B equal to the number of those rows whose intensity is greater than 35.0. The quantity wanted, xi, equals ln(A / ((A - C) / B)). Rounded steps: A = 10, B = 1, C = 3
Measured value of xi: 0.4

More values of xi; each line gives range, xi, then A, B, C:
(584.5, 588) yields 2.5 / 4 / 6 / 2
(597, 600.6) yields 0.3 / 11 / 1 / 3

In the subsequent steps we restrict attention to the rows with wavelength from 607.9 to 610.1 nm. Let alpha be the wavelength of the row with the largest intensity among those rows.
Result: 608.582 nm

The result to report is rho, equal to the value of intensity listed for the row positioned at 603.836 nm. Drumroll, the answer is 33.83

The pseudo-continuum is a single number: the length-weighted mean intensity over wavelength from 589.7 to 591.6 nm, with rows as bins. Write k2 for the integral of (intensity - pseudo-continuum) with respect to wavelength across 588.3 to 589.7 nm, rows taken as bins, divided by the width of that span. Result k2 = -5.1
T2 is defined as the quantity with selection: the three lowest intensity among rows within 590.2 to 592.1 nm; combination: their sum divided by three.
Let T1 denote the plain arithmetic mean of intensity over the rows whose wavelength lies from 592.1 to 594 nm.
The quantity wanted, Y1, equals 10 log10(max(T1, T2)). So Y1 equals 15.3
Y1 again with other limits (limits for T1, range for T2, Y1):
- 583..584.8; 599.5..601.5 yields 15.5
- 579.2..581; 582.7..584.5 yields 15.5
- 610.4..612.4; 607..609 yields 15.4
